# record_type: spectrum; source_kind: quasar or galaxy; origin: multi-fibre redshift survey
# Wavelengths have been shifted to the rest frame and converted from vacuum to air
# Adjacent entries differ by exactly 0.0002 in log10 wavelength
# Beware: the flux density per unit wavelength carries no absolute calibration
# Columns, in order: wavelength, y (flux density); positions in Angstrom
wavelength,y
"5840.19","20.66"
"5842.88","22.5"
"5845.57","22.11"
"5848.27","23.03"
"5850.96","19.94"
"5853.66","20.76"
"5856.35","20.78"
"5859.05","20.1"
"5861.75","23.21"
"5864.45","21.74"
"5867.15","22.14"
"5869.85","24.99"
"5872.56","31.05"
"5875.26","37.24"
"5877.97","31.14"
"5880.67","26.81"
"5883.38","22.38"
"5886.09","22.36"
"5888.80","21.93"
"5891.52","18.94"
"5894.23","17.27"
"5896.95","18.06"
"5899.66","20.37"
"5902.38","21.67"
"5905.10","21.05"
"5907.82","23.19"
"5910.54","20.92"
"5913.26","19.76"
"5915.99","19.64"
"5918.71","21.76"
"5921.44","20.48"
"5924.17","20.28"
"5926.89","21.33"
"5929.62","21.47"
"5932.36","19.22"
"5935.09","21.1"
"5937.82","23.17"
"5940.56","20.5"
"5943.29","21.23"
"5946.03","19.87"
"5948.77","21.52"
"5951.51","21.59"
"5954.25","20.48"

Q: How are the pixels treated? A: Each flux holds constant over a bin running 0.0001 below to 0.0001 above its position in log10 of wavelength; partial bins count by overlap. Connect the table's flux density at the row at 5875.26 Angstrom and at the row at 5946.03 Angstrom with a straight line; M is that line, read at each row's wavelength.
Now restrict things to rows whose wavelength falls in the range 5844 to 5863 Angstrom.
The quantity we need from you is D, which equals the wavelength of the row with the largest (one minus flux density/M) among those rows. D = 5850.96 Angstrom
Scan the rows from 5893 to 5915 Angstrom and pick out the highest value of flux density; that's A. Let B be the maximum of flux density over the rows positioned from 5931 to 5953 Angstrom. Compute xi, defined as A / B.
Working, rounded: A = 23.19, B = 23.17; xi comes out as 1.0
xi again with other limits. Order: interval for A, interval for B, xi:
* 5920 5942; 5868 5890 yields 0.6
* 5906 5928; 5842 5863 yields 1.0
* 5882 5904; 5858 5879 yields 0.6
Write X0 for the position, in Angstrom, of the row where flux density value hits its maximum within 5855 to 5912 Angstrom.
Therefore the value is 5875.26 Angstrom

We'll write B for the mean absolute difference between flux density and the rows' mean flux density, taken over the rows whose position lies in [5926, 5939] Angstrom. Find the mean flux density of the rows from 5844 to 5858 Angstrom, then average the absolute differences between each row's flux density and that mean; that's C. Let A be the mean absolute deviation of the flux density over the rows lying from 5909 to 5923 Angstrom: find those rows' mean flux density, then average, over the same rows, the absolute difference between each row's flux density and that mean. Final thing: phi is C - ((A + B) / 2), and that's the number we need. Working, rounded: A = 0.7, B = 0.9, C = 1.0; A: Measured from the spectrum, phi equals 0.2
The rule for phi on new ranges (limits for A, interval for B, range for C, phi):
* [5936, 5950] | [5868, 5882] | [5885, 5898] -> -0.2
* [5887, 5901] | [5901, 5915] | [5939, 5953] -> -0.6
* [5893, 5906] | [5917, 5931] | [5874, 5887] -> 3.9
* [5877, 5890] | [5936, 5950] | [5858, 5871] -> -0.7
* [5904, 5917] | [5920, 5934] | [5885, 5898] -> 1.1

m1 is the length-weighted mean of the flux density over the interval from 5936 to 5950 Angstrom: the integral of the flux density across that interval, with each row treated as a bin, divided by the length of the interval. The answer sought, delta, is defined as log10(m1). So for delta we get 1.33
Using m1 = 21.3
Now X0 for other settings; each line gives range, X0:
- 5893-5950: 5907.82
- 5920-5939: 5937.82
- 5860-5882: 5875.26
